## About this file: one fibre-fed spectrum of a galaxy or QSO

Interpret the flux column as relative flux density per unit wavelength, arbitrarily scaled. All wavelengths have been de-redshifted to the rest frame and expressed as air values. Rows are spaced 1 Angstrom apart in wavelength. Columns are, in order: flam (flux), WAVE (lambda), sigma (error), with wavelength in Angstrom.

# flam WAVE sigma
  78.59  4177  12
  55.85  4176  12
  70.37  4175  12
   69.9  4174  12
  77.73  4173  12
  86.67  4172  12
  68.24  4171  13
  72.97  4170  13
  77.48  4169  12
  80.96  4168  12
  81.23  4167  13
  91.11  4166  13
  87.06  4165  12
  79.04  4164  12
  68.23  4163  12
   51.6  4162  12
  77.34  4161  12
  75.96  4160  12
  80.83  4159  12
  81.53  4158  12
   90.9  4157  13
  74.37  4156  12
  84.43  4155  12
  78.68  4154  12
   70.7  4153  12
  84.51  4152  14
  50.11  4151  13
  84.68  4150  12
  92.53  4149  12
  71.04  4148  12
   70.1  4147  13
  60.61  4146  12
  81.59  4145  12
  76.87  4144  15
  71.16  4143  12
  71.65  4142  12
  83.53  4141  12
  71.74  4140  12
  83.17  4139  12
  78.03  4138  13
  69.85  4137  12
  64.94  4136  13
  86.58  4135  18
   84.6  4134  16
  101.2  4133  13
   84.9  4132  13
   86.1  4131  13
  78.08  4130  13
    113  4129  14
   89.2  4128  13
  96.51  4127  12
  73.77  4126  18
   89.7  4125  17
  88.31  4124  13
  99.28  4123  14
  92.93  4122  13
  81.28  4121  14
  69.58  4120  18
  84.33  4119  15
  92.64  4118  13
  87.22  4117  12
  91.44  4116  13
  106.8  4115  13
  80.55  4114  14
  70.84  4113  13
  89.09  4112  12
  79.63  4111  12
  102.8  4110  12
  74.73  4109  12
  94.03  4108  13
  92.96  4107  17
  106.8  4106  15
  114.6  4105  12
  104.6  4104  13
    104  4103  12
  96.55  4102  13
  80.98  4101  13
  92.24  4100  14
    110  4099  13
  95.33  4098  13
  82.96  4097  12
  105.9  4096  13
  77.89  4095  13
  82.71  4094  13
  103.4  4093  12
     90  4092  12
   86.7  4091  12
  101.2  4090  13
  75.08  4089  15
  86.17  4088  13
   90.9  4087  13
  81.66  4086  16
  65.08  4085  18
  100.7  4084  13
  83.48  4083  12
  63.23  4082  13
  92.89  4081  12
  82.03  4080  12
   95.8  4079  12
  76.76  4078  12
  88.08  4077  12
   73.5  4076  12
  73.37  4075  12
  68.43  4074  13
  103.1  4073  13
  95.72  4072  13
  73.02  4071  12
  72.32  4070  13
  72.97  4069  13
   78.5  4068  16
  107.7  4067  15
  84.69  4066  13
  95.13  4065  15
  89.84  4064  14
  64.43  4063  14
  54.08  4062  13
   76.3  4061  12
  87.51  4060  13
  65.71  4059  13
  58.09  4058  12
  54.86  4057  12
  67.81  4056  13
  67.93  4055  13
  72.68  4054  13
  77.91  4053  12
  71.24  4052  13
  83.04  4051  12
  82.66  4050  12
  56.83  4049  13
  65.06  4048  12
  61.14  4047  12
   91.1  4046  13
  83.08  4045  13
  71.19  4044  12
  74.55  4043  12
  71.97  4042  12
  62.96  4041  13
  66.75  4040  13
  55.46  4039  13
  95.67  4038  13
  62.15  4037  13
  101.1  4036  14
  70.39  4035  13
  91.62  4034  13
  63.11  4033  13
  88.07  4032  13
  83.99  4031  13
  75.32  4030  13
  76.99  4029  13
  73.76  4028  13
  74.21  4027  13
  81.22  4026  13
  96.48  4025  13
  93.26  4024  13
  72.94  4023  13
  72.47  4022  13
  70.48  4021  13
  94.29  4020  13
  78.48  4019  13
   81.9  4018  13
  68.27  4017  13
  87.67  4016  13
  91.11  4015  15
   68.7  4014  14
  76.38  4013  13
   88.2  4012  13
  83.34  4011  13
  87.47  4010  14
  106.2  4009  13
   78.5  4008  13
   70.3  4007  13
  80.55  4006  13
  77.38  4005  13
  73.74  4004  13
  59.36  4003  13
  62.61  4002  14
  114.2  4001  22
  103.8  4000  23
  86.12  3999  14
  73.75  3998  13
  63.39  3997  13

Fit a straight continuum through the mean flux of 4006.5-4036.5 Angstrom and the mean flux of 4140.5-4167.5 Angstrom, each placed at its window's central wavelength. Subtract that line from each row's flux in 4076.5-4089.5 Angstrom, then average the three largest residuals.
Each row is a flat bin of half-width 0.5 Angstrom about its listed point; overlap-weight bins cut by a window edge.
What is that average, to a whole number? 17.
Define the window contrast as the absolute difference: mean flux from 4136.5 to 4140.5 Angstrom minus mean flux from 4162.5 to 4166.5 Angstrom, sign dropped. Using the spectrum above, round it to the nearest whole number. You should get 6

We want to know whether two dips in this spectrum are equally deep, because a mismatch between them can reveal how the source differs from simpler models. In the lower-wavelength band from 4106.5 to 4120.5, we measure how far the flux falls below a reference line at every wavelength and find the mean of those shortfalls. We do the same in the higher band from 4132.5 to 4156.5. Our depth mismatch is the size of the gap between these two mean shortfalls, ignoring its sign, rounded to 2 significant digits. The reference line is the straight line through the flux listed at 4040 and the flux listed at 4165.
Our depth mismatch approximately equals 15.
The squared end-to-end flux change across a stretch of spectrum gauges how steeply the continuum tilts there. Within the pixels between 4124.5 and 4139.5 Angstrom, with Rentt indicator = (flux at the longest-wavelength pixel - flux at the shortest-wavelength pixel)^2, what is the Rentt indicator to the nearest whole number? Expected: 43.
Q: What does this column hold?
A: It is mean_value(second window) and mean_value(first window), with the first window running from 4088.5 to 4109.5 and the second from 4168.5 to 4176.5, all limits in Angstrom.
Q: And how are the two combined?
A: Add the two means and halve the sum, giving 83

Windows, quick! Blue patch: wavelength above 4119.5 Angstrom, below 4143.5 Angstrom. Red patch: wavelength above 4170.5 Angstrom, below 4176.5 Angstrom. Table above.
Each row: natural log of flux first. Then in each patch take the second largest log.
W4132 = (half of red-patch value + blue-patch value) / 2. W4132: 3.40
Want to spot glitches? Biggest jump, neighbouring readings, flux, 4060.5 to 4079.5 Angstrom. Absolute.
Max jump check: 35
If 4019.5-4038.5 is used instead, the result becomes 39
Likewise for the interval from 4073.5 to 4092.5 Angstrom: 36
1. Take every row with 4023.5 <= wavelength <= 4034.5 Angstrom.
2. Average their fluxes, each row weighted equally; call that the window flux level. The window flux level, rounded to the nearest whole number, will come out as 82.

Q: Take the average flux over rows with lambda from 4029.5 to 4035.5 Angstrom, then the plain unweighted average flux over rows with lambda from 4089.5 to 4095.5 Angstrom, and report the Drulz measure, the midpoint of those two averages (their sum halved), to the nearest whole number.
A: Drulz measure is 85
